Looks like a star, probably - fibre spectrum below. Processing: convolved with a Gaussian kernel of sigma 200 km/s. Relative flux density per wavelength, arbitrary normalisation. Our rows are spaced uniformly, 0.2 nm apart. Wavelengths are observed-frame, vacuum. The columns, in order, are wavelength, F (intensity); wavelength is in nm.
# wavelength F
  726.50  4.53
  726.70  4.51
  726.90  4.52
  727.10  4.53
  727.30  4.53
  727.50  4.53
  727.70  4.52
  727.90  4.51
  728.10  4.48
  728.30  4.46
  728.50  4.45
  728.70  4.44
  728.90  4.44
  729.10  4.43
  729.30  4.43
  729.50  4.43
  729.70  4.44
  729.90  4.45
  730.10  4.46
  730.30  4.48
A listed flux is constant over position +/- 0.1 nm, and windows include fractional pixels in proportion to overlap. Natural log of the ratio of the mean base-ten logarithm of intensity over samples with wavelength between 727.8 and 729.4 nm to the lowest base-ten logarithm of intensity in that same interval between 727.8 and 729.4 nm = 0.0038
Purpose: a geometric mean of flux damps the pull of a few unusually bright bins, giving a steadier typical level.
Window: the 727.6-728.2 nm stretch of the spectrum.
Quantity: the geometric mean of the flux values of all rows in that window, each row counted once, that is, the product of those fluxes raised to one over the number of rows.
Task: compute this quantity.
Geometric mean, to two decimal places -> 4.50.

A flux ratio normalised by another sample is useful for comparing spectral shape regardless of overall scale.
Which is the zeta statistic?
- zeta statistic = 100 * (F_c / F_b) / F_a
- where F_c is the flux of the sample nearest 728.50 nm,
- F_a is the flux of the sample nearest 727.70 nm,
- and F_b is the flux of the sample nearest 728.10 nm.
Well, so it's 22.0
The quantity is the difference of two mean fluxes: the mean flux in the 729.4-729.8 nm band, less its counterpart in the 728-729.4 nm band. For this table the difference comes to -0.01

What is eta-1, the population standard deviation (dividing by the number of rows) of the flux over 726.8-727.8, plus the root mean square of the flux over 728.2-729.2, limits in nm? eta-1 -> 4.45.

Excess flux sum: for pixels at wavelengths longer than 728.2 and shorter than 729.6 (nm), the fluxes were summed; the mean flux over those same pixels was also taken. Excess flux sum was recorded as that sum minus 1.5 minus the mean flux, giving 25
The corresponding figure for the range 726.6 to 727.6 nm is 17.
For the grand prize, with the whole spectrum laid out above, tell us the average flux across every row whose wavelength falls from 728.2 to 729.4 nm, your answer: 4.44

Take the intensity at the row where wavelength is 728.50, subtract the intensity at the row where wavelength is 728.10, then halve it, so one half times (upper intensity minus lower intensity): -0.015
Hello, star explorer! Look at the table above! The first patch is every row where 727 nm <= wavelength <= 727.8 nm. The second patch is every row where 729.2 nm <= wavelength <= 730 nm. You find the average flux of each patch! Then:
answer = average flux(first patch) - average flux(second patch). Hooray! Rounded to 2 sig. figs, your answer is 0.090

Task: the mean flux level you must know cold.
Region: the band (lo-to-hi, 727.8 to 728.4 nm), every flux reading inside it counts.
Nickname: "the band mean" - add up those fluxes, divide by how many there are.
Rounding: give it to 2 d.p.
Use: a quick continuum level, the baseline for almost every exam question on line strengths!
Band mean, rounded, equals 4.48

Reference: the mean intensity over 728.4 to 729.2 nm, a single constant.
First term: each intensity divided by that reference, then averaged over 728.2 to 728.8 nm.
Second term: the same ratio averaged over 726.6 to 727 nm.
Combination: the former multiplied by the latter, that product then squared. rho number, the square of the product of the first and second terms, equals 1.04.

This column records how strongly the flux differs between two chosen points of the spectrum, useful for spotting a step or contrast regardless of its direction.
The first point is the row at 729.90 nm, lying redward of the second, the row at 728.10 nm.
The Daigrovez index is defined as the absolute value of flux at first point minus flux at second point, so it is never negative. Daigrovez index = 0.030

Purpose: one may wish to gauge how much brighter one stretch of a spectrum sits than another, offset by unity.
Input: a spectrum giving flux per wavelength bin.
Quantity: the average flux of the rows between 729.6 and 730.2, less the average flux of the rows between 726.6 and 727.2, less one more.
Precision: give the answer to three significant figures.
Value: -1.07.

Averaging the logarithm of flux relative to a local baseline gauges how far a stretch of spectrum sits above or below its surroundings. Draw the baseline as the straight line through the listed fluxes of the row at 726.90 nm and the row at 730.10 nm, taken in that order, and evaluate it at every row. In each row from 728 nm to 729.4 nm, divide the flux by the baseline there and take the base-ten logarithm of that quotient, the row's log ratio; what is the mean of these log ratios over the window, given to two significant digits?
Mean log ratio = -0.0038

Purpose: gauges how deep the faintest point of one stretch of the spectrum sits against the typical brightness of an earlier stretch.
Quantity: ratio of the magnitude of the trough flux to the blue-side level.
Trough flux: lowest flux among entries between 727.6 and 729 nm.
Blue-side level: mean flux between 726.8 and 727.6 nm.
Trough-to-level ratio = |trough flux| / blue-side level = 0.981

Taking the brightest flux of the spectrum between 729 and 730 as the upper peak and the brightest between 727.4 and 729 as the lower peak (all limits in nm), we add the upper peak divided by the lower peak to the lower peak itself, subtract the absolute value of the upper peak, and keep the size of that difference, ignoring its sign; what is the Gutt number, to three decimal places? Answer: 1.062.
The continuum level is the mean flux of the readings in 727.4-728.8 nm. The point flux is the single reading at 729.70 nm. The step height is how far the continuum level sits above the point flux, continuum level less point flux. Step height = 0.044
